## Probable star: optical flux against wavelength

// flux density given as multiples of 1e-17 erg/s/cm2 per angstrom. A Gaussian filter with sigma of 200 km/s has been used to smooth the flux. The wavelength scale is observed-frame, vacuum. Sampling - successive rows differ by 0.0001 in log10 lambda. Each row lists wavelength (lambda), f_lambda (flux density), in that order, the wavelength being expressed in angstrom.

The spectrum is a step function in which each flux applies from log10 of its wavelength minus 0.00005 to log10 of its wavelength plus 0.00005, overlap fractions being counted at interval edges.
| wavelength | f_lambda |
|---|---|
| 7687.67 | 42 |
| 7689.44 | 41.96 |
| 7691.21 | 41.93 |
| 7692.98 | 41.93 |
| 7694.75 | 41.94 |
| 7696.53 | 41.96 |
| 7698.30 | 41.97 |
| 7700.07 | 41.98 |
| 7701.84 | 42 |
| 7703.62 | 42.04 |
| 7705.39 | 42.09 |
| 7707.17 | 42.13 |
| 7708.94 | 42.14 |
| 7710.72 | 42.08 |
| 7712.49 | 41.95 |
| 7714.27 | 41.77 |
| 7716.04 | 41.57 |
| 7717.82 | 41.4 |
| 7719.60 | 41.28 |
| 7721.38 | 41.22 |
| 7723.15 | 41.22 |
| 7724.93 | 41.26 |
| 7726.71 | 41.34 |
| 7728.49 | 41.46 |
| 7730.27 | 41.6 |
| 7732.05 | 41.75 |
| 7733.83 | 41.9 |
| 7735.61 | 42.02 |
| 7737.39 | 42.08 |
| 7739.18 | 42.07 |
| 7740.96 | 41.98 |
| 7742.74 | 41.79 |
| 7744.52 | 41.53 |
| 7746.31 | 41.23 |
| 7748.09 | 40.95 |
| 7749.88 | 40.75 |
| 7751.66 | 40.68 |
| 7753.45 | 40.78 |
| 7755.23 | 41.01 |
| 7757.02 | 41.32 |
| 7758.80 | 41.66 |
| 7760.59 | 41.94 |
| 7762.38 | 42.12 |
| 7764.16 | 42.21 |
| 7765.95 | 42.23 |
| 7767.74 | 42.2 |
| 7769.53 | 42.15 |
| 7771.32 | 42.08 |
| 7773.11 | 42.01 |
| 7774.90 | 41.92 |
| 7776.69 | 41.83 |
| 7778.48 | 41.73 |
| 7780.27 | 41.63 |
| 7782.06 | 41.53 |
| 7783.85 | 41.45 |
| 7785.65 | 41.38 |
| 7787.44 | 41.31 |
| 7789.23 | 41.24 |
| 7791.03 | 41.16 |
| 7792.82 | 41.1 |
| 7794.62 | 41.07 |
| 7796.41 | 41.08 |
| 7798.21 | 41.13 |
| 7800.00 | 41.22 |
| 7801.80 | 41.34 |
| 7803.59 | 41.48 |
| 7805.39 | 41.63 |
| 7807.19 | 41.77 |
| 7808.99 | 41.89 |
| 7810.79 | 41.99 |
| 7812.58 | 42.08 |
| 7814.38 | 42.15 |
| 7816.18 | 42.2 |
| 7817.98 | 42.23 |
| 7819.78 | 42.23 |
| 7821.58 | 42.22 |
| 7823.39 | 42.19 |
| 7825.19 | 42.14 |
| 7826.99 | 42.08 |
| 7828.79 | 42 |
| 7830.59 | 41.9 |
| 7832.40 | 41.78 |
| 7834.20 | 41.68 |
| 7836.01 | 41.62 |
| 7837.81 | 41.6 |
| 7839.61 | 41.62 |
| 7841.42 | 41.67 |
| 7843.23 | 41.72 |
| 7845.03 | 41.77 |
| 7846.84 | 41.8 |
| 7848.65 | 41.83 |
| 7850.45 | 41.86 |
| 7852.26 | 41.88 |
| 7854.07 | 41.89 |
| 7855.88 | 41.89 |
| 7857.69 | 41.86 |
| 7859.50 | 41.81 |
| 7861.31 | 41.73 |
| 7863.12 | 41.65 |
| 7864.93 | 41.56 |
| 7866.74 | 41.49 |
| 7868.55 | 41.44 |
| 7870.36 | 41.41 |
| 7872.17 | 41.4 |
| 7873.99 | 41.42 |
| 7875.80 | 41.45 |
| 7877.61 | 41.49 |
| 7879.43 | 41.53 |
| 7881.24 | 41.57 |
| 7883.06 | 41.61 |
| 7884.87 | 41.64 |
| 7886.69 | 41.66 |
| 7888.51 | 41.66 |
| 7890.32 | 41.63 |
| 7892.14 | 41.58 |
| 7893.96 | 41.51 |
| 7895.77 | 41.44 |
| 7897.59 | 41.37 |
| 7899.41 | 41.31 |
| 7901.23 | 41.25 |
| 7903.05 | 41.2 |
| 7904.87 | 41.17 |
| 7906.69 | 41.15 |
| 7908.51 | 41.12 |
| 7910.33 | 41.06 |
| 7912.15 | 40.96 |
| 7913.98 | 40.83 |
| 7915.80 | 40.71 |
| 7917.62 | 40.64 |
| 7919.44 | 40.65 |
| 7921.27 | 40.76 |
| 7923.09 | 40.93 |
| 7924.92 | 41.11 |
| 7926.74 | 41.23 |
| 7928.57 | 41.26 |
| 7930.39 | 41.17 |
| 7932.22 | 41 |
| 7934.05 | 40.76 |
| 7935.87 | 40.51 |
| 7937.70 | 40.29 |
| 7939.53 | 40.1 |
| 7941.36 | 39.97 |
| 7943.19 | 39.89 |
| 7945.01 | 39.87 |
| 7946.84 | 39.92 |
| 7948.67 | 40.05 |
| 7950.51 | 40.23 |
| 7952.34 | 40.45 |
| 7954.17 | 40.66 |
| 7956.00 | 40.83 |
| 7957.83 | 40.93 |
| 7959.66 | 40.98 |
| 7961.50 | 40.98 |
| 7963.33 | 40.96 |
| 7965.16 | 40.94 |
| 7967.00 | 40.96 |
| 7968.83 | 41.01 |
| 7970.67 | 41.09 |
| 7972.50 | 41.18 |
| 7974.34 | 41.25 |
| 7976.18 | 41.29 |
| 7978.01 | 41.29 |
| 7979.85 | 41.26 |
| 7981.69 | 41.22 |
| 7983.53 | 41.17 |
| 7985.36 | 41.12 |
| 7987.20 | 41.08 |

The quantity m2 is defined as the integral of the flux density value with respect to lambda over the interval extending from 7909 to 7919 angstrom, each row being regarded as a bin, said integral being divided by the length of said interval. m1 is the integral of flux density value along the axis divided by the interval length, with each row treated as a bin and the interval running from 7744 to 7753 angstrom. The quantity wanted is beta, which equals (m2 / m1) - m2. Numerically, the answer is -39.9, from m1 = 41.0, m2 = 40.9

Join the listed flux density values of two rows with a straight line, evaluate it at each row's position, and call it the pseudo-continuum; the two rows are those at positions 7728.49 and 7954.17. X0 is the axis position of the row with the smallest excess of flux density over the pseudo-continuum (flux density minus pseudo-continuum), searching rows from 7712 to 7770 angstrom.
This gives 7751.66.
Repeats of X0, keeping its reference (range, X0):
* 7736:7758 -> 7751.66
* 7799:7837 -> 7800.00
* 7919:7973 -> 7945.01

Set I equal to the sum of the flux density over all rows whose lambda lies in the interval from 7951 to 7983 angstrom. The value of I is 697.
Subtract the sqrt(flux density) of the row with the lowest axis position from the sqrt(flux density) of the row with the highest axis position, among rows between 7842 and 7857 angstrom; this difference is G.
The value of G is 0.013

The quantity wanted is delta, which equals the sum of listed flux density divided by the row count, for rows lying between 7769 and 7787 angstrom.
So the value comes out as 41.8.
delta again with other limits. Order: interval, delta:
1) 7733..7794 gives 41.6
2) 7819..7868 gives 41.8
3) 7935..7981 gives 40.7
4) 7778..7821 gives 41.6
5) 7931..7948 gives 40.3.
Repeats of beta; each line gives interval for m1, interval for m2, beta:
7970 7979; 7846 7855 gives -40.8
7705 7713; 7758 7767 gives -41.0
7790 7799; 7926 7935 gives -40.1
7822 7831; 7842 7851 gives -40.8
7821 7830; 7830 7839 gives -40.7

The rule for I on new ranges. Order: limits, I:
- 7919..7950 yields 689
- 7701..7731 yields 709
